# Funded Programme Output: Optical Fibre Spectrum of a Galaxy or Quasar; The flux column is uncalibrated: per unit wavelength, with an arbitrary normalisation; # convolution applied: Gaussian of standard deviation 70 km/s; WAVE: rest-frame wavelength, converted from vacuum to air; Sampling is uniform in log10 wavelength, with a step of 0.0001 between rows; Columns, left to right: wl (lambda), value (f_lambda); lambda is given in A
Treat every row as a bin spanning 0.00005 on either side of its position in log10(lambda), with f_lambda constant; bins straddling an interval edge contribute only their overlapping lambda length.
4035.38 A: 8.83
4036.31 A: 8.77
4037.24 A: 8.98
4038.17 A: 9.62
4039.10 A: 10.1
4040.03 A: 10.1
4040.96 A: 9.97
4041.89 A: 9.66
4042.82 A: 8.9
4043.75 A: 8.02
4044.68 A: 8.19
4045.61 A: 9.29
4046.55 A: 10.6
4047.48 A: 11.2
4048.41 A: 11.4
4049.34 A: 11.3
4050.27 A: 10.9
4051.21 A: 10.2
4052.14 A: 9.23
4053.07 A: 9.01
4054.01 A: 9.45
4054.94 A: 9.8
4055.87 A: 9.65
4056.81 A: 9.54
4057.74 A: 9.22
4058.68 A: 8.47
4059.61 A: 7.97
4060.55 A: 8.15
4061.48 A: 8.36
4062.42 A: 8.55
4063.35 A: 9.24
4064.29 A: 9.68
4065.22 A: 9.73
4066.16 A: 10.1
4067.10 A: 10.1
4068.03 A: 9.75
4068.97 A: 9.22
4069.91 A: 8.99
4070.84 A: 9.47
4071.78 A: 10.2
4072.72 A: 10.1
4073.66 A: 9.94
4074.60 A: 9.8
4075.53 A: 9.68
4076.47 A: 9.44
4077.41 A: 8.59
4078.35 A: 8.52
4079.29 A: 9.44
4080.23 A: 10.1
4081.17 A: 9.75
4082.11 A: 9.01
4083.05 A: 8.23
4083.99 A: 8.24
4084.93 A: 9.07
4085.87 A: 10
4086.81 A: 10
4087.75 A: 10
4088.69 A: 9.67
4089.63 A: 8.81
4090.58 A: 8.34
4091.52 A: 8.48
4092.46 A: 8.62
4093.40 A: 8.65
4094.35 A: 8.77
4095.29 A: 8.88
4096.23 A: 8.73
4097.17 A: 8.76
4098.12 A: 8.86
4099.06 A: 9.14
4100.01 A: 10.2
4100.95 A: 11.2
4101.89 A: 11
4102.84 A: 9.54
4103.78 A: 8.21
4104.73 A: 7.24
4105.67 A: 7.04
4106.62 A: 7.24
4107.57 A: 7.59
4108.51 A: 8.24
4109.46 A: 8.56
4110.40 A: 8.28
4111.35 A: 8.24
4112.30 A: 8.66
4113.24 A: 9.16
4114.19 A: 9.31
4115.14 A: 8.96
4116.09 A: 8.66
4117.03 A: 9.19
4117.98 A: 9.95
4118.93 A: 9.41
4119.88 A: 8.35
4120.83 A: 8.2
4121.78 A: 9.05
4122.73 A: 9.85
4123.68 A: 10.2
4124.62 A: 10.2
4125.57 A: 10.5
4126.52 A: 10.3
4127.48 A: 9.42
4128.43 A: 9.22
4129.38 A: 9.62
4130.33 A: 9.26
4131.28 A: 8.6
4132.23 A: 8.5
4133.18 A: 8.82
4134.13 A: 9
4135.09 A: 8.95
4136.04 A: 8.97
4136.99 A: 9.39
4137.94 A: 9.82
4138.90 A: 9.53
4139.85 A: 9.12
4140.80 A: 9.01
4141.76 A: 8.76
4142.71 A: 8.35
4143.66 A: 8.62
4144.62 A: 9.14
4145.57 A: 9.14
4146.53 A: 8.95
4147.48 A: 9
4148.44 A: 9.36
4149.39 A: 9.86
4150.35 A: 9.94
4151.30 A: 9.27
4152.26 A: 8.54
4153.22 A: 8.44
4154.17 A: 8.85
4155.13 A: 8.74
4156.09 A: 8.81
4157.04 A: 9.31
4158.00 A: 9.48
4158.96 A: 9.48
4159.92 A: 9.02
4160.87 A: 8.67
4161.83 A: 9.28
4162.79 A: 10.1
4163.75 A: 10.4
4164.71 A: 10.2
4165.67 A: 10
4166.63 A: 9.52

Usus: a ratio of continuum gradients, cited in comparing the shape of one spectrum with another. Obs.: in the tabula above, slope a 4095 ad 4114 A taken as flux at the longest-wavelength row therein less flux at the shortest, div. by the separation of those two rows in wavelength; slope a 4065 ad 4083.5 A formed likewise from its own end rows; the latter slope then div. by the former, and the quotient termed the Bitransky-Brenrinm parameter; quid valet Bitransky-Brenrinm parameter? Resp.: -5.4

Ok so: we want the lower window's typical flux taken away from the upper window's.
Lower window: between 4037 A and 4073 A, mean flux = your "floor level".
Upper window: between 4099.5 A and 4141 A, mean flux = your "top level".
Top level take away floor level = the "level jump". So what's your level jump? -0.46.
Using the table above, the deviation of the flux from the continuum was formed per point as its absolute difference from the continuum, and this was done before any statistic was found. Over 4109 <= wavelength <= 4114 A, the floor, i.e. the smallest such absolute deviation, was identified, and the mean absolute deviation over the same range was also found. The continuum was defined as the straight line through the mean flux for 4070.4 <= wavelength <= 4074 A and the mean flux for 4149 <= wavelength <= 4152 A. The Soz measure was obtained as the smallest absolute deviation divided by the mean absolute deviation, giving 0.5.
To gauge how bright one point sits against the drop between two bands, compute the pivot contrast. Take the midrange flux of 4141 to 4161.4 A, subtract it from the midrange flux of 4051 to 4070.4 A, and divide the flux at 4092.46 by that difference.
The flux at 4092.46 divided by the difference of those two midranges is -144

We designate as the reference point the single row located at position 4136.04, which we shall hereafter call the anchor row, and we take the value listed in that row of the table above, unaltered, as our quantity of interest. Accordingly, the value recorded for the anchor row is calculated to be 8.97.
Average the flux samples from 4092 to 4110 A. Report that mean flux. 8.76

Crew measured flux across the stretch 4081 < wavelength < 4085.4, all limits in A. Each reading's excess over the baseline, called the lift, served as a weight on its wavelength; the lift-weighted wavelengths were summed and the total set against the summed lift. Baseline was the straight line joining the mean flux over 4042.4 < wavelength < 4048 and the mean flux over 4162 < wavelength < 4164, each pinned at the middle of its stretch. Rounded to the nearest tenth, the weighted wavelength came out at 4083.6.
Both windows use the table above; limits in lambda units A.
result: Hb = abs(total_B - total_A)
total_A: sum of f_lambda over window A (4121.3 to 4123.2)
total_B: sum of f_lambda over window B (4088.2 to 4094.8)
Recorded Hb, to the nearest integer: 42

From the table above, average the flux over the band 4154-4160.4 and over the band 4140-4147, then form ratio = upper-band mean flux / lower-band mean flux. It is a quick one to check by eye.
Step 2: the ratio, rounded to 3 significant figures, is 1.03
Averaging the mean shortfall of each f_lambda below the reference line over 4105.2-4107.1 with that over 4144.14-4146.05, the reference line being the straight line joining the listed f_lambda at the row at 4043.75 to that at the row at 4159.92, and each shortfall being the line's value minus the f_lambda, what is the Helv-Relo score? 0.6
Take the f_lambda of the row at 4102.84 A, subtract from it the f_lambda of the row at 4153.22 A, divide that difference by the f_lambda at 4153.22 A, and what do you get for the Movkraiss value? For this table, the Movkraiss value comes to 0.13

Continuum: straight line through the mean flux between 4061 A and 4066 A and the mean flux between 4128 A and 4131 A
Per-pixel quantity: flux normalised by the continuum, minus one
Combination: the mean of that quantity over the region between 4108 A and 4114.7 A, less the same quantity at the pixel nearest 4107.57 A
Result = 0.11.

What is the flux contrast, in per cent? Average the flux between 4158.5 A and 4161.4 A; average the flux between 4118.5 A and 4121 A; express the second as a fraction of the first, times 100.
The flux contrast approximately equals 96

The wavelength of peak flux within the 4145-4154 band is 4150.35 A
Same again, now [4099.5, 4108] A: 4100.95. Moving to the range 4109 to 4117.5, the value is 4114.19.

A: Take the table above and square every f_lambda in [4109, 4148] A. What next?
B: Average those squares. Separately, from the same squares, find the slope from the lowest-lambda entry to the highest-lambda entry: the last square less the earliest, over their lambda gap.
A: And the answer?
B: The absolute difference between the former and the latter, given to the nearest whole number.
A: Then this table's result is 83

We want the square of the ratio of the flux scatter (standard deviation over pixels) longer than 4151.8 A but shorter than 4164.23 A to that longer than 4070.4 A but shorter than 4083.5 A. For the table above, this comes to 0.9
